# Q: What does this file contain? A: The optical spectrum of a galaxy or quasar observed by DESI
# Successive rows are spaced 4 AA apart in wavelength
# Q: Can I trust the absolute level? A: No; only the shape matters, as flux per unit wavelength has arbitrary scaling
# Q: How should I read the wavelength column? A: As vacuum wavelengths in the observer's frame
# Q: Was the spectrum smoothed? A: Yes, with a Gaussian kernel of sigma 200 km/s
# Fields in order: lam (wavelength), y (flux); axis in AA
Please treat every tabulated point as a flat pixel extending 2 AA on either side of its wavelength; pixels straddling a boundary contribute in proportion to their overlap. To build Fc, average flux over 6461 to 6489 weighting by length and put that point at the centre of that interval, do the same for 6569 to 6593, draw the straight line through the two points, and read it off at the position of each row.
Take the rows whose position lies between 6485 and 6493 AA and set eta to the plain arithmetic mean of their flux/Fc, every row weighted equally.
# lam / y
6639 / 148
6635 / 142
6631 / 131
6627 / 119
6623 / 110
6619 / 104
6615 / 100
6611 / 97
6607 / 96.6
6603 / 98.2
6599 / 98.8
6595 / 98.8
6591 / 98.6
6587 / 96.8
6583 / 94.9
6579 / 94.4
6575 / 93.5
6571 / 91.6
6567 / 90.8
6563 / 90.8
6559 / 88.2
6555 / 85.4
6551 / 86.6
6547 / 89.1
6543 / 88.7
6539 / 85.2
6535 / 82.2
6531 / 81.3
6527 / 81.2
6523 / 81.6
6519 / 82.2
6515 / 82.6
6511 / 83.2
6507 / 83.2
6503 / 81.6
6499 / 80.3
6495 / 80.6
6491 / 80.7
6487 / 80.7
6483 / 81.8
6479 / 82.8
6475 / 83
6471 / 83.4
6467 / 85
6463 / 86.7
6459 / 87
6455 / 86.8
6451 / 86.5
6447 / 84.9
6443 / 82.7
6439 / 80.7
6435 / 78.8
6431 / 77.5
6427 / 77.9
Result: 0.95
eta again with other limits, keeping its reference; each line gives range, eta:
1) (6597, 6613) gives 1.00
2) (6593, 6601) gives 1.02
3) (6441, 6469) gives 1.06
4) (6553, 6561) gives 0.94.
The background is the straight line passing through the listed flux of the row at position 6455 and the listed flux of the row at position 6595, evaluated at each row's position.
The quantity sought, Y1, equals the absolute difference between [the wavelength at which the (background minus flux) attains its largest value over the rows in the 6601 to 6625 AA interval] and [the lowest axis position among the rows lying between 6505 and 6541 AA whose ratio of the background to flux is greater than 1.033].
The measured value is 100 AA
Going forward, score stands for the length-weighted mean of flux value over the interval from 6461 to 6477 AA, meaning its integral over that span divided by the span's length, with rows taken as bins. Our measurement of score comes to 85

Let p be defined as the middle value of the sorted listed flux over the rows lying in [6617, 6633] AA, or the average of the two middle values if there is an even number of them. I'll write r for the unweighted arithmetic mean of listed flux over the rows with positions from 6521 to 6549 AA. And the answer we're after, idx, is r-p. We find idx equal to -30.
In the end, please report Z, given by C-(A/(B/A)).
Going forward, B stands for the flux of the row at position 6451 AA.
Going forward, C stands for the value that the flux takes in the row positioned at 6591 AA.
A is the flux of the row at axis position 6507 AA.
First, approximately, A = 83.2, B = 86.5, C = 98.6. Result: 19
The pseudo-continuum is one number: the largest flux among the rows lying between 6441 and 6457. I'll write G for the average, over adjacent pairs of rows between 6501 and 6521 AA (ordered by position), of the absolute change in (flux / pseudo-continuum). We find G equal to 0.0075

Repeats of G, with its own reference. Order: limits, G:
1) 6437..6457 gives 0.0176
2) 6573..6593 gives 0.0147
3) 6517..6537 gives 0.0058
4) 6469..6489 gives 0.0078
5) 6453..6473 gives 0.0109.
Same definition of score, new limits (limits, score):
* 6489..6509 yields 81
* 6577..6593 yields 96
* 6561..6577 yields 92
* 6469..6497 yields 82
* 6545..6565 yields 88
